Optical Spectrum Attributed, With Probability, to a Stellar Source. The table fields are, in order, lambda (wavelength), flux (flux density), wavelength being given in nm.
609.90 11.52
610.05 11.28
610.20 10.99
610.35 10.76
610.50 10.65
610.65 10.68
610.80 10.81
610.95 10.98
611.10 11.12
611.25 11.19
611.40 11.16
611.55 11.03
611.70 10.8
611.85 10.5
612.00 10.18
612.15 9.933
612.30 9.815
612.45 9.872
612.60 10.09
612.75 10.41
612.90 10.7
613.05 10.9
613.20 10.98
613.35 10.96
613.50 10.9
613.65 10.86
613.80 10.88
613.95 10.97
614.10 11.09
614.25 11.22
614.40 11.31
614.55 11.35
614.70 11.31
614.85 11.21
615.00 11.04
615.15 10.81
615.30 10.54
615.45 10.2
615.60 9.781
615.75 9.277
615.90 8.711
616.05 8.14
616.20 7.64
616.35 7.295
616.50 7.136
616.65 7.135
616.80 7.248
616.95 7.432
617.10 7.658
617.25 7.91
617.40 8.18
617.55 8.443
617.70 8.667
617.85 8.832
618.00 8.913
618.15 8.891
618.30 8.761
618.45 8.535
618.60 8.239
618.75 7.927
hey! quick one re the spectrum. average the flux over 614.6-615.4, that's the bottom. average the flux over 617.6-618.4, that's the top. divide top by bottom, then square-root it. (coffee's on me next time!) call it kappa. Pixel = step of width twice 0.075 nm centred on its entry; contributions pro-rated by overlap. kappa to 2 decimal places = 0.90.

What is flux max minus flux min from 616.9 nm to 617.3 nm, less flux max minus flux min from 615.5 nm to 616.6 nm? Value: -2.17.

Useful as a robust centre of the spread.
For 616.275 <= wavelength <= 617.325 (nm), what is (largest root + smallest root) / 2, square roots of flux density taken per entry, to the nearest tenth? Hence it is 2.7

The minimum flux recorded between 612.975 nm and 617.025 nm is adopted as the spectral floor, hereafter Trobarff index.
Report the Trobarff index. 7.135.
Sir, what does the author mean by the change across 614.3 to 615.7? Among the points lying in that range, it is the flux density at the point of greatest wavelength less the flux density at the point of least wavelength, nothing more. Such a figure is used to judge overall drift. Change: -1.5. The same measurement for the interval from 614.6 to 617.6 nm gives -2.9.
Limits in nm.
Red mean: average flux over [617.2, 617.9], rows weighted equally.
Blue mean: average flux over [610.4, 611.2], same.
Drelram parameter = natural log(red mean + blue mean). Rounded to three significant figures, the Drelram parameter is 2.96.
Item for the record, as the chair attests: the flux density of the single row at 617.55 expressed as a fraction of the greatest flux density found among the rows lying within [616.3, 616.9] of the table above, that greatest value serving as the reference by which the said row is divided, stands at 1.16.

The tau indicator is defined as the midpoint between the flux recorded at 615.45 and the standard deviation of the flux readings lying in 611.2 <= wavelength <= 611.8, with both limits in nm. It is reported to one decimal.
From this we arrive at 5.2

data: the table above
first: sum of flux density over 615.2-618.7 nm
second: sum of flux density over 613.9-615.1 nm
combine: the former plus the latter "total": 283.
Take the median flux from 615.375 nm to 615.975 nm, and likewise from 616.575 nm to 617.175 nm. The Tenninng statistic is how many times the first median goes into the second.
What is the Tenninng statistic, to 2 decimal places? 0.77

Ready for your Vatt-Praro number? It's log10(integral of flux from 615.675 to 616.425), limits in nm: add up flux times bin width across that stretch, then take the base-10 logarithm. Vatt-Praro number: 0.790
